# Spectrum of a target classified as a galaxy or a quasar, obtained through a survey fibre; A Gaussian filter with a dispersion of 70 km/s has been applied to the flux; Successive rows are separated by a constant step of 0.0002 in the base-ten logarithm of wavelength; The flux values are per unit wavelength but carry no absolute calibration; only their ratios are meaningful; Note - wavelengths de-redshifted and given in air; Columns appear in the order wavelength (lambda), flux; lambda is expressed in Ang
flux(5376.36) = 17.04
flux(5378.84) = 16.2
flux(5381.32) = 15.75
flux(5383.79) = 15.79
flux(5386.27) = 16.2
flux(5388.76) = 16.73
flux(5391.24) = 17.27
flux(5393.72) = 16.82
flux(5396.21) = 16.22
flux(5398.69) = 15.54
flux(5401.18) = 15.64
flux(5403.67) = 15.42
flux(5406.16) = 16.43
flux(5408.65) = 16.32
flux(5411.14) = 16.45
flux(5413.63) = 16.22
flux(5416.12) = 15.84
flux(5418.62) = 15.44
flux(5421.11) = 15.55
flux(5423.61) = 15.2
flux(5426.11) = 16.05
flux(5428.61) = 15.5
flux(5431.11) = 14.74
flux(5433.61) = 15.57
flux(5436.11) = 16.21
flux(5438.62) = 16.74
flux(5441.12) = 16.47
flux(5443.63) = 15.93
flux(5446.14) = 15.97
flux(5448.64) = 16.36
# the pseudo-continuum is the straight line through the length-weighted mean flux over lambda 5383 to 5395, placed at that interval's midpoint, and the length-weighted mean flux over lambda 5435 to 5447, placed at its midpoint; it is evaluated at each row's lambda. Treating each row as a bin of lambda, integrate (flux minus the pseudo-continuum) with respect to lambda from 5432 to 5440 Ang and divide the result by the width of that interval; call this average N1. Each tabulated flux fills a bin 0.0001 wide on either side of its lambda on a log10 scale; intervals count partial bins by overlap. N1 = -0.2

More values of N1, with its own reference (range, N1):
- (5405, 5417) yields -0.2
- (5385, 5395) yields 0.2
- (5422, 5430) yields -0.8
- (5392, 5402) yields -0.4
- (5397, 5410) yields -0.6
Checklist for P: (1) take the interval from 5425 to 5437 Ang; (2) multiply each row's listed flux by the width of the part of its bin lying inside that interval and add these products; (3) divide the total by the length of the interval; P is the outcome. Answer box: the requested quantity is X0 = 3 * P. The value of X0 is 46.8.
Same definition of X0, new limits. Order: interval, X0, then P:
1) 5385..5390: 49.3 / 16.4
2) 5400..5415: 48.3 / 16.1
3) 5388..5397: 50.4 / 16.8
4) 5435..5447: 48.8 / 16.3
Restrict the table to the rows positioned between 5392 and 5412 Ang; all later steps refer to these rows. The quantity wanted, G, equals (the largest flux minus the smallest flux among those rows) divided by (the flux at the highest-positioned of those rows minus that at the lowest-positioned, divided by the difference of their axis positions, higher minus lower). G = -66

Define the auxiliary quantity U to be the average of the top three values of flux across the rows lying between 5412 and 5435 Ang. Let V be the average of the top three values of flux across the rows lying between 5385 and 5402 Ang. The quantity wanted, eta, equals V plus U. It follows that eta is 33.0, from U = 16.04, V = 16.9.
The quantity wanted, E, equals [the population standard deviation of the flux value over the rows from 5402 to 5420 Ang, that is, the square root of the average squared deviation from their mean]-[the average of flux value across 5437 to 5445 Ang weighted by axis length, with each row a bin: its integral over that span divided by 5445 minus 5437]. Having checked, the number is -15.9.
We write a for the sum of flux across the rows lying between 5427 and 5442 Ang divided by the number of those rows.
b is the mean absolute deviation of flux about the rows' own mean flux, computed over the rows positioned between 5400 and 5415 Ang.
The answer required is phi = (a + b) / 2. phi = 8.12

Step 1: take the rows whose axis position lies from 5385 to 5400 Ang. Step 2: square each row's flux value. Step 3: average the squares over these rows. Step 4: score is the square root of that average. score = 16.5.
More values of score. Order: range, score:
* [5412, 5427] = 15.7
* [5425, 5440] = 15.8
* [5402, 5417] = 16.1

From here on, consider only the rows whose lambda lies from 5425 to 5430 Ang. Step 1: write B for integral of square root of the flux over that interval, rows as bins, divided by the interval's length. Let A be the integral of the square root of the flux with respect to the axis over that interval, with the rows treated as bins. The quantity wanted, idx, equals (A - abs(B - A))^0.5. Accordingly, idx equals 1.99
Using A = 19.8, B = 3.97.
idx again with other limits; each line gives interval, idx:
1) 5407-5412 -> 2.01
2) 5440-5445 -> 2.00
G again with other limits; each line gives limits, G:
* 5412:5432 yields -17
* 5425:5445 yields -292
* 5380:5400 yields -143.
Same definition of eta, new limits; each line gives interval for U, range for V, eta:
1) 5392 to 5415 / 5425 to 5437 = 32.5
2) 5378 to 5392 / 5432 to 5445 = 33.2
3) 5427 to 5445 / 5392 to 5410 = 33.0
